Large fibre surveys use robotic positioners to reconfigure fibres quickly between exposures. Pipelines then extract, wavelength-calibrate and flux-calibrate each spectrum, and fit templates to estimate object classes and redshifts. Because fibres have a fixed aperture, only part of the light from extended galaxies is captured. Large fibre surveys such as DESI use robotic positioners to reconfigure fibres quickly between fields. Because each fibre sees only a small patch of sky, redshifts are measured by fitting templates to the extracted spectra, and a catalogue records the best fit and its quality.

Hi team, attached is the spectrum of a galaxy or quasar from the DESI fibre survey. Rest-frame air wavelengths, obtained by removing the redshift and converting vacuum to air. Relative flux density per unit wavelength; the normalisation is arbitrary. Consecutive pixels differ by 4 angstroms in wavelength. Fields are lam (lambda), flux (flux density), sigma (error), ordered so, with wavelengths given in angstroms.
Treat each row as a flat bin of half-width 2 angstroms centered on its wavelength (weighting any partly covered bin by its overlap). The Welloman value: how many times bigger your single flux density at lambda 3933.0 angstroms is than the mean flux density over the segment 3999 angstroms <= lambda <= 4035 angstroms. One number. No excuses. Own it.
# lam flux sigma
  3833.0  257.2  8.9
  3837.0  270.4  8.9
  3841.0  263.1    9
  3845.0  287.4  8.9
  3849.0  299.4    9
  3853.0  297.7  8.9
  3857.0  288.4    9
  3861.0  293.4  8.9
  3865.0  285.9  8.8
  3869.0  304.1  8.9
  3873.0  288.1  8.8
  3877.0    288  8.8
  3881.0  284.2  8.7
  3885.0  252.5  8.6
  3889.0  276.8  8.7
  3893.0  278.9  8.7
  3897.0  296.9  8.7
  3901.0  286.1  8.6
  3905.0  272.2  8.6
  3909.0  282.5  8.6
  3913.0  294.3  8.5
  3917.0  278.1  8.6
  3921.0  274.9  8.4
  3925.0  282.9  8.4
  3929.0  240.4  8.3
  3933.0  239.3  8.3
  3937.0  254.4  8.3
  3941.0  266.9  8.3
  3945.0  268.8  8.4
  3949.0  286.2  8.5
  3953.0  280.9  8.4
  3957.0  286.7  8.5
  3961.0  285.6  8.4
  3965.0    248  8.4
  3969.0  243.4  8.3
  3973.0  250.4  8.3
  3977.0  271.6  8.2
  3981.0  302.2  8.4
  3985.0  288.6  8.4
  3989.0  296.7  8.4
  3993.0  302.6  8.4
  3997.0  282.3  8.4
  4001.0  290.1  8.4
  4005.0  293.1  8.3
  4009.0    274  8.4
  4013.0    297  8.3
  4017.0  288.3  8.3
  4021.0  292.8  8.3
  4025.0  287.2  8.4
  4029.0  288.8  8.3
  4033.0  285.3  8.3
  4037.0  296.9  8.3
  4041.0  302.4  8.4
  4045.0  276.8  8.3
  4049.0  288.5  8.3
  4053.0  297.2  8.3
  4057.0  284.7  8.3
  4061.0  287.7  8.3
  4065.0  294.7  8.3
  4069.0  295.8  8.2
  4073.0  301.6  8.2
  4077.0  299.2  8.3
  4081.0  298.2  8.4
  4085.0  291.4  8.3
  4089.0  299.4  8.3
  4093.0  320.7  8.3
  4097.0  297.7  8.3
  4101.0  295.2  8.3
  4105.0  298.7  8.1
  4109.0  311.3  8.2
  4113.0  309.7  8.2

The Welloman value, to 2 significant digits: 0.83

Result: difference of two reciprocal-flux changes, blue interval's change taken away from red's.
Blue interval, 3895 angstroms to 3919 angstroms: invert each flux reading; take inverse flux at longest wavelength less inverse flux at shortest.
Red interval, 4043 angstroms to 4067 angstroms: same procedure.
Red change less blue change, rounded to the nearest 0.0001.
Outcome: -0.0004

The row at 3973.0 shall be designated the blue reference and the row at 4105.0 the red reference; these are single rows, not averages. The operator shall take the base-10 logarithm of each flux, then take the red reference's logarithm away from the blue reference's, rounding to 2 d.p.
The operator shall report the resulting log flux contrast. -0.08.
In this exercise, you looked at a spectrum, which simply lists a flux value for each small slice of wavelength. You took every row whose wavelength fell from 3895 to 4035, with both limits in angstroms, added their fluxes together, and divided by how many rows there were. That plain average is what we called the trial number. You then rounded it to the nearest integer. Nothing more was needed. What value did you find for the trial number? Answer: 279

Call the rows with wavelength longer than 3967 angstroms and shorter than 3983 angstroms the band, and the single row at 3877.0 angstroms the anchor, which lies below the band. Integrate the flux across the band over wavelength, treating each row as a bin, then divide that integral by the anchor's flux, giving 15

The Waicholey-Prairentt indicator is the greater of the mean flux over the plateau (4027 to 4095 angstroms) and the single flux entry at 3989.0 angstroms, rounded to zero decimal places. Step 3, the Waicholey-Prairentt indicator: 297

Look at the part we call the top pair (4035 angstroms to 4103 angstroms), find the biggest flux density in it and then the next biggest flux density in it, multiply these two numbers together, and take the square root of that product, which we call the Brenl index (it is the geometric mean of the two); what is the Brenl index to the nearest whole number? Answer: 311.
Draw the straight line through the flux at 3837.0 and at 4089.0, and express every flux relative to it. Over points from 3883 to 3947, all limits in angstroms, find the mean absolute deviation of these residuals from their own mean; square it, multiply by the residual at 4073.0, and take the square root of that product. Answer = 29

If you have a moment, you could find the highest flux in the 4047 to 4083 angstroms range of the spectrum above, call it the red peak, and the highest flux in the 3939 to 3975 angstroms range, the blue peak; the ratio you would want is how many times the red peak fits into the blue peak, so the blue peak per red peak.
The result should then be 0.95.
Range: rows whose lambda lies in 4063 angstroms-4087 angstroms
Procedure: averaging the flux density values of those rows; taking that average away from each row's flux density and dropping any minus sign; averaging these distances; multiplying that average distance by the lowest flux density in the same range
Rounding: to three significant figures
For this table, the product 830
